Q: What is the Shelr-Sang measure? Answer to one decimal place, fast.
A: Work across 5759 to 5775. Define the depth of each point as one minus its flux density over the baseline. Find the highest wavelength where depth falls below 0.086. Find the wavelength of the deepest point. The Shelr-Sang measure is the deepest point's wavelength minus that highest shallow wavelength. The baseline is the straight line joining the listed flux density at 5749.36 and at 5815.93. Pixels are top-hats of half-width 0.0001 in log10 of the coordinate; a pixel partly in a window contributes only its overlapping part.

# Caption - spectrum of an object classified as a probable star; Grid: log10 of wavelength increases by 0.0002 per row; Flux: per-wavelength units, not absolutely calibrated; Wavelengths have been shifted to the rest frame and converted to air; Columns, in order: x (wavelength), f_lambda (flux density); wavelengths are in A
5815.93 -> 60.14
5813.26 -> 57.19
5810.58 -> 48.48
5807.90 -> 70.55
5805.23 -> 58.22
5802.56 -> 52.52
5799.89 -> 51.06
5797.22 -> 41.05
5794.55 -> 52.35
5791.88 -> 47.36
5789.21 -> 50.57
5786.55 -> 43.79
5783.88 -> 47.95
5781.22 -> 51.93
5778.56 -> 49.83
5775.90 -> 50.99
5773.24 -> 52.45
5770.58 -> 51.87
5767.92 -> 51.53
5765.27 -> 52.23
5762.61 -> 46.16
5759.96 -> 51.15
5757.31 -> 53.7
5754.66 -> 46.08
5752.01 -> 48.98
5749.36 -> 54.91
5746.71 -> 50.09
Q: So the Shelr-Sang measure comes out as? -10.6 A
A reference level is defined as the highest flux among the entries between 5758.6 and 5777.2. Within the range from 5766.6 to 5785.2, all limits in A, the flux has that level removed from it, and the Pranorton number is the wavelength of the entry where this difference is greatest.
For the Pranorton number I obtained 5773.24 A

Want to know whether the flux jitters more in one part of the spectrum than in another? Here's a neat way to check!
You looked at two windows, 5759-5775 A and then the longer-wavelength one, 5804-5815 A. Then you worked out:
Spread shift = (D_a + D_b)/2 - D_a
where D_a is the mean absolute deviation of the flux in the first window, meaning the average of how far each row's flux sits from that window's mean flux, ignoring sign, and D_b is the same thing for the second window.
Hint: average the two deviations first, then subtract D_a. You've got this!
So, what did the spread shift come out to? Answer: 2.2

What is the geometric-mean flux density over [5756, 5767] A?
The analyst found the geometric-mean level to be 51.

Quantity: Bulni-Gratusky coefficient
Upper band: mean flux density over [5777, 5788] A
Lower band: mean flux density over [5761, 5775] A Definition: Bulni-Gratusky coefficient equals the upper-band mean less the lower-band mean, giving -2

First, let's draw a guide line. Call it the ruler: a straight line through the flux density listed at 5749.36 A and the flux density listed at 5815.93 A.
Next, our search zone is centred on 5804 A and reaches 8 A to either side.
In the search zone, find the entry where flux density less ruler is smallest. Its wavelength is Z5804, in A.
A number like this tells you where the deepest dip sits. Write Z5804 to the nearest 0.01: 5797.22 A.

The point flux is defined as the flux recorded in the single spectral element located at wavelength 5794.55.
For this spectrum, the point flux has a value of 52.35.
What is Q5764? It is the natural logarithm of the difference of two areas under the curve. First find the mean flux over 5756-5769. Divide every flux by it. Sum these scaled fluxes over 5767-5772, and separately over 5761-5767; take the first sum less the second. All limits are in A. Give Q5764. -2.3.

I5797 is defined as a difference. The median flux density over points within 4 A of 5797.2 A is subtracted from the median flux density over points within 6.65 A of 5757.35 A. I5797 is -2.08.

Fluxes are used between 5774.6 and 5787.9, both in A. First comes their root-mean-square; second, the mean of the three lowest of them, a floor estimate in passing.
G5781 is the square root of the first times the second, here 48.1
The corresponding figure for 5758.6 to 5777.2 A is 50.2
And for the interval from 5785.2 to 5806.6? 46.9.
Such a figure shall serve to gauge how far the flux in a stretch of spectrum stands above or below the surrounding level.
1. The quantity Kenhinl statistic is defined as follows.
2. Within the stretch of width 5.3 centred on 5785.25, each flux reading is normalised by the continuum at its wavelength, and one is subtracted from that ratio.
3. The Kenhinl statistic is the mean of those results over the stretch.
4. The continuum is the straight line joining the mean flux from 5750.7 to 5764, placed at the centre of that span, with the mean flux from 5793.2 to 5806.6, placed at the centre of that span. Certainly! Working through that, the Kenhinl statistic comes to -0.09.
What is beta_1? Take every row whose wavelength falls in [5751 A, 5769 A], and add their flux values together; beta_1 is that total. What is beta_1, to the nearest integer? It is 350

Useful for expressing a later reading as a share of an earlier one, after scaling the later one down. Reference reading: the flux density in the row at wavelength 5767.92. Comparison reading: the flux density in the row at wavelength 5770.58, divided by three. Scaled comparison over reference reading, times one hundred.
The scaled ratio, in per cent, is 34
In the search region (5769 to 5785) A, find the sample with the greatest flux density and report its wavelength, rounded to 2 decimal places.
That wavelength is 5773.24 A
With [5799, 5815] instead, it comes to 5807.90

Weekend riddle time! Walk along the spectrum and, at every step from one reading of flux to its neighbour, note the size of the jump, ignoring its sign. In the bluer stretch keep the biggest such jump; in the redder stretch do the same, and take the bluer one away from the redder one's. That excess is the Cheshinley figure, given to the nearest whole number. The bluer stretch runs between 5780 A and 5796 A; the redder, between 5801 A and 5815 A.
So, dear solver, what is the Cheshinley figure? 15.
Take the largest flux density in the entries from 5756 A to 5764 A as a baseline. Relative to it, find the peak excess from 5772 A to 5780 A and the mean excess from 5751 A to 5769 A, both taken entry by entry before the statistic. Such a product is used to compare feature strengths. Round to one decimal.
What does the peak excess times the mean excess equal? 4.7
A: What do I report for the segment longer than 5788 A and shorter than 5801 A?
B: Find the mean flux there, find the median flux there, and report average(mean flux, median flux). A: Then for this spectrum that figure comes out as 49.5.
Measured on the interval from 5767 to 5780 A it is 51.4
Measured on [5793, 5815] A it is 53.2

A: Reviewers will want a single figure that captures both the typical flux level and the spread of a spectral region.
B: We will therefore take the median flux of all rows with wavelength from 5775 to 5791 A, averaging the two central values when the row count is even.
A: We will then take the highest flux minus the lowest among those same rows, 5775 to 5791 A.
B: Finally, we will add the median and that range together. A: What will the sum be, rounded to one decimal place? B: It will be 58.3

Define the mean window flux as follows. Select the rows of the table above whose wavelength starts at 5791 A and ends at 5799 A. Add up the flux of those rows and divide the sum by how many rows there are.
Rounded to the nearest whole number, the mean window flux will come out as 47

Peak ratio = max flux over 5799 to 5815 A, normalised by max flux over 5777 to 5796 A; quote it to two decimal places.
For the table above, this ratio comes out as 1.35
